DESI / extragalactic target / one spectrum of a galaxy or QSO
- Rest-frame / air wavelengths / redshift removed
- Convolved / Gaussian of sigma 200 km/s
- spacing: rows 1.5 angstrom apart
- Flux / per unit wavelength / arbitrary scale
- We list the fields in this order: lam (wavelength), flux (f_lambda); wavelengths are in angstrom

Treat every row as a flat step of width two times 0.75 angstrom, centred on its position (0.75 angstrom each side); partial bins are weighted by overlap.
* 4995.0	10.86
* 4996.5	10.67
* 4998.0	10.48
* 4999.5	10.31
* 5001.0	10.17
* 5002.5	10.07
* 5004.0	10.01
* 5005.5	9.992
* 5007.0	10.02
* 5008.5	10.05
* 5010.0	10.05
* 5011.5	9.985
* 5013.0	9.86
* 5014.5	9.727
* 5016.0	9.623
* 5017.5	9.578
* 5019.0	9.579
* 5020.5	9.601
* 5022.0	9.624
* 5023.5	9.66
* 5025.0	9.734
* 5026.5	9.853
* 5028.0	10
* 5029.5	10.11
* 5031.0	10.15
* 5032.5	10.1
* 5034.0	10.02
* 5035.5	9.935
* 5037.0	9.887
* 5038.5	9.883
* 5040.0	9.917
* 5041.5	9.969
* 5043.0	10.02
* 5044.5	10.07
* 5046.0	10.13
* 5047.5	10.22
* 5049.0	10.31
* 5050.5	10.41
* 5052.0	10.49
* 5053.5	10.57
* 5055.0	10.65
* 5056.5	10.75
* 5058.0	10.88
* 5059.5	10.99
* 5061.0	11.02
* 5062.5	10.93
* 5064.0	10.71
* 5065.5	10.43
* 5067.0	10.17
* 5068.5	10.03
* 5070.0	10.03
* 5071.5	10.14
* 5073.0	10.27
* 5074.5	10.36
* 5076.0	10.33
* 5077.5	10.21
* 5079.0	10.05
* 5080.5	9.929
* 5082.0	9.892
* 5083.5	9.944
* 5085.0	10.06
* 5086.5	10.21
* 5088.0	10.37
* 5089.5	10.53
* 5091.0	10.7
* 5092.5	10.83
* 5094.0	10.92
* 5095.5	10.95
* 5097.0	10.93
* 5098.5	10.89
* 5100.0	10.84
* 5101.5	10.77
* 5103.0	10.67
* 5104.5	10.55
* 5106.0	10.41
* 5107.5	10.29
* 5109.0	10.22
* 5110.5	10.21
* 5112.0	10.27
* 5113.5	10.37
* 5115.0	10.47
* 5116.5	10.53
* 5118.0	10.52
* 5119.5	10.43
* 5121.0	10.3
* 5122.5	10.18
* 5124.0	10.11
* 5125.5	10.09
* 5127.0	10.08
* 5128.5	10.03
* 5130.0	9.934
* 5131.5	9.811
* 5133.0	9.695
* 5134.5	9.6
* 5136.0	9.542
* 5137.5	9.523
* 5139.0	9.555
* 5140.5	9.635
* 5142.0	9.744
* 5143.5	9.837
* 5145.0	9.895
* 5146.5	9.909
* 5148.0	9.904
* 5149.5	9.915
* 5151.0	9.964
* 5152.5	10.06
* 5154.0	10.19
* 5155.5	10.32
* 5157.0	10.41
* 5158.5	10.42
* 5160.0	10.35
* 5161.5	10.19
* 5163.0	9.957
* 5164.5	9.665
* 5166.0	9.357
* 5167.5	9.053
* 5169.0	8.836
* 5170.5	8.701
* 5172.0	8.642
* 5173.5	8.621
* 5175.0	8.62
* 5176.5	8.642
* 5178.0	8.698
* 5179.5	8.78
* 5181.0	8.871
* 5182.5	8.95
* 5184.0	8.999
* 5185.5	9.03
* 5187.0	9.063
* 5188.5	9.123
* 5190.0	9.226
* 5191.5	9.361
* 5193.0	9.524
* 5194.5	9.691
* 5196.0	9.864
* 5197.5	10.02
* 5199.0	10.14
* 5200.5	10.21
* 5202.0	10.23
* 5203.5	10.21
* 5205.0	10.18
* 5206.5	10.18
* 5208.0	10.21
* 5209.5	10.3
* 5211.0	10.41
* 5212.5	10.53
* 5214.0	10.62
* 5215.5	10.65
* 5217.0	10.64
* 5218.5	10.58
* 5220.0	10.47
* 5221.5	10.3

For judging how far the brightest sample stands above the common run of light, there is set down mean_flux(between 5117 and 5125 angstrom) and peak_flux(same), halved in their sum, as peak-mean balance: 10.41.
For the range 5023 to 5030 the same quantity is 9.99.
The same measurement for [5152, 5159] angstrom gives 10.35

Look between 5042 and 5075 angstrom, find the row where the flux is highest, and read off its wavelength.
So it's 5061.0 angstrom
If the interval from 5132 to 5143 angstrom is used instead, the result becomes 5142.0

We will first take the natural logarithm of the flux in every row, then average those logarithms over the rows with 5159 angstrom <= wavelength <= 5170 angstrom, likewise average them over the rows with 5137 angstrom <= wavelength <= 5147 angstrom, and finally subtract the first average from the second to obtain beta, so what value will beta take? 0.012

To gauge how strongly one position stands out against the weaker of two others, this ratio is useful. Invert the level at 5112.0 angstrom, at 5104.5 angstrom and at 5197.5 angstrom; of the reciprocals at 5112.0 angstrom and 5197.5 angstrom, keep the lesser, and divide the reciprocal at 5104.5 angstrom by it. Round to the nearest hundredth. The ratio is 0.97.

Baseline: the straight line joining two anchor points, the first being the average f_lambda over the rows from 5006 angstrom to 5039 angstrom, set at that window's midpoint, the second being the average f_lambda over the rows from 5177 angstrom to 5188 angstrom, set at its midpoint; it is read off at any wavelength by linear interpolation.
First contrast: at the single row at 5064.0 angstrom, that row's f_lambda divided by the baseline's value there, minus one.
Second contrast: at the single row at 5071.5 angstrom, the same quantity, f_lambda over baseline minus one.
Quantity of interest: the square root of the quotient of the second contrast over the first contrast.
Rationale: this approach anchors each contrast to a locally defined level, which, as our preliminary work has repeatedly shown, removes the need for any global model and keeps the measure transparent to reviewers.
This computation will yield 0.72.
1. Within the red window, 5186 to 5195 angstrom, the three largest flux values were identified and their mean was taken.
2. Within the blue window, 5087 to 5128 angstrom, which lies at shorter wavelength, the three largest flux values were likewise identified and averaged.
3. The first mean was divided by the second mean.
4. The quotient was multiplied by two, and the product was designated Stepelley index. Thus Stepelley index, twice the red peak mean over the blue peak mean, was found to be 1.74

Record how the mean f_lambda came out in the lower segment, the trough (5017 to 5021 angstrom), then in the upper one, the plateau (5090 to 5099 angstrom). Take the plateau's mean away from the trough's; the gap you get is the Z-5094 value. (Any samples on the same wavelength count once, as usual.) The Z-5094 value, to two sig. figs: -1.3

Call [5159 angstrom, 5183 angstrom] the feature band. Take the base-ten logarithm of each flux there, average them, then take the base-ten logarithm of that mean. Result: -0.018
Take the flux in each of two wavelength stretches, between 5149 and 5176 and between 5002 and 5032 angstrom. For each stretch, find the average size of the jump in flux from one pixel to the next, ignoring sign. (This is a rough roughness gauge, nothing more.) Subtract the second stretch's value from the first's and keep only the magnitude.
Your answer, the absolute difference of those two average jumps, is 0.073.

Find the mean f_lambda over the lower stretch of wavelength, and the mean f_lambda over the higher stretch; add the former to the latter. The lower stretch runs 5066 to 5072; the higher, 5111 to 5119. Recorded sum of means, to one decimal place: 20.5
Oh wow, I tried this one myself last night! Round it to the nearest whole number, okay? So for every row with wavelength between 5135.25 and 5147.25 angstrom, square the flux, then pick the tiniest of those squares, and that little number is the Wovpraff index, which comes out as 91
